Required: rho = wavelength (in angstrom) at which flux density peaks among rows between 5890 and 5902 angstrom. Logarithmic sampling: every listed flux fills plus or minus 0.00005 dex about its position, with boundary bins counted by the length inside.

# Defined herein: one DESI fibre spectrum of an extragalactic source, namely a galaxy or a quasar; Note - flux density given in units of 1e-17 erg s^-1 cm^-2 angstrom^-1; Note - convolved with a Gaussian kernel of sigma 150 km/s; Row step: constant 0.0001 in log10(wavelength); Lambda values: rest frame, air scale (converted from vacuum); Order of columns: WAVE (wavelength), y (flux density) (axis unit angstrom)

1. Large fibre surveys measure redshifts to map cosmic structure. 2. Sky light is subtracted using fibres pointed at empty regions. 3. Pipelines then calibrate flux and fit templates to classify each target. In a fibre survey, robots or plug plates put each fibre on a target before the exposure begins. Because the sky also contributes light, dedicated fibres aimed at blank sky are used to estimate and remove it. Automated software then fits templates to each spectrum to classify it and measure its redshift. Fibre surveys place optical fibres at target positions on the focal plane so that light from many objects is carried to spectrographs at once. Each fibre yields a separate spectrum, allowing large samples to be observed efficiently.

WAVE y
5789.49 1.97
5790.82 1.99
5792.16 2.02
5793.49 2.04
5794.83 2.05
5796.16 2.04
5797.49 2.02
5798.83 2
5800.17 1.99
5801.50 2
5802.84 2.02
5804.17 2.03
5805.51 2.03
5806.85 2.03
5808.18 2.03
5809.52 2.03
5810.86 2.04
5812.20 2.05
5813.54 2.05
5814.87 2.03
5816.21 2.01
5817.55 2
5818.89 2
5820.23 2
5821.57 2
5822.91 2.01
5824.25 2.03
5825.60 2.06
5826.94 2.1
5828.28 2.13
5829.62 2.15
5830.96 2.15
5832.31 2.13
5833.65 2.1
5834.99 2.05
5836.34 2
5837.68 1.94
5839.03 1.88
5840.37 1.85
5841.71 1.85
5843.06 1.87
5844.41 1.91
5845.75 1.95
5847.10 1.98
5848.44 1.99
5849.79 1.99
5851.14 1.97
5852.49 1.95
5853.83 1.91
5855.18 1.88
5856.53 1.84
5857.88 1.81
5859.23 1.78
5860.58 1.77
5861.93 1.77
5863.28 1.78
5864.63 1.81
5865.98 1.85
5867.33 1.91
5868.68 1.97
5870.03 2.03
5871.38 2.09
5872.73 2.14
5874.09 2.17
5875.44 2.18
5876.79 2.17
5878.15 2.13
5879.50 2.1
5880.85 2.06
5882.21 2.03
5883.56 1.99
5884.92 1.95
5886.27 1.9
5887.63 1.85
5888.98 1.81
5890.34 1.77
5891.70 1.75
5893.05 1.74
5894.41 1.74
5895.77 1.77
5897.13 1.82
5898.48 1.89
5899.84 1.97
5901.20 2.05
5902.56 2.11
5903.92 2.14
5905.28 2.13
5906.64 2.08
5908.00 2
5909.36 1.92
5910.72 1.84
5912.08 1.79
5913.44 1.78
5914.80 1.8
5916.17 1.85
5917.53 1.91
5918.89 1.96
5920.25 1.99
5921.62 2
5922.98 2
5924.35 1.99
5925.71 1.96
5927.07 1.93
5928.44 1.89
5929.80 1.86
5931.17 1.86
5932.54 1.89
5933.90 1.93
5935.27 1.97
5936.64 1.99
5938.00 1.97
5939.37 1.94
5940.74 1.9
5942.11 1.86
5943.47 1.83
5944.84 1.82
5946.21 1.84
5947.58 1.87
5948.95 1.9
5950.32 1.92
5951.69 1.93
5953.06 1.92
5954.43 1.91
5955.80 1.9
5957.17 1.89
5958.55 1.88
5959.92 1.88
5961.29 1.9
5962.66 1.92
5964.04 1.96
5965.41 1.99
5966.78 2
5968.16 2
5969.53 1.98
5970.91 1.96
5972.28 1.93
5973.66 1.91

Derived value 5901.20 angstrom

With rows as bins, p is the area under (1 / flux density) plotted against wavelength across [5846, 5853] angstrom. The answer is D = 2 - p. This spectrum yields -1.5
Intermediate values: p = 3.5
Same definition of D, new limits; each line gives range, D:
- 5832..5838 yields -0.9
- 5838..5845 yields -1.7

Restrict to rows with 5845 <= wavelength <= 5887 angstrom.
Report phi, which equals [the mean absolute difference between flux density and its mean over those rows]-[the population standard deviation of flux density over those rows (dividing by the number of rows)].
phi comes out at -0.022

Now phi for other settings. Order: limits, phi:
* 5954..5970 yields -0.003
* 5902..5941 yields -0.019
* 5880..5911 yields -0.016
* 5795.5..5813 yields -0.003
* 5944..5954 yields -0.004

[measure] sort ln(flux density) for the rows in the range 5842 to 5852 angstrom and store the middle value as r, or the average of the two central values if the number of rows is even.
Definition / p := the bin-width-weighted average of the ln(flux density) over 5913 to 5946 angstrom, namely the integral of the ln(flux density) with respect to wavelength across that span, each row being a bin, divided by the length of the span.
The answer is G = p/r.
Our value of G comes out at 0.95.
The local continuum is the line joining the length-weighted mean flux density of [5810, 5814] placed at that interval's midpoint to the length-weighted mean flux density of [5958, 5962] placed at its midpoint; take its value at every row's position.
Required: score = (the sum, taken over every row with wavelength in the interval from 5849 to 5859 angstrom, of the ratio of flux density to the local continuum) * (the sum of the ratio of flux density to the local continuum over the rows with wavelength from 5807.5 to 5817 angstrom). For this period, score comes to 46.5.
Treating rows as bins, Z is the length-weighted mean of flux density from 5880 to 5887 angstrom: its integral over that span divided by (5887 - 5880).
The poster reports 1.99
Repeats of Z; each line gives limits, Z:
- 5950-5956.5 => 1.92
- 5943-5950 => 1.86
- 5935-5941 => 1.96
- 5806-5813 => 2.03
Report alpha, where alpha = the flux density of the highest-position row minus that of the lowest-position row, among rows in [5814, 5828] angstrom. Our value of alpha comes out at 0.07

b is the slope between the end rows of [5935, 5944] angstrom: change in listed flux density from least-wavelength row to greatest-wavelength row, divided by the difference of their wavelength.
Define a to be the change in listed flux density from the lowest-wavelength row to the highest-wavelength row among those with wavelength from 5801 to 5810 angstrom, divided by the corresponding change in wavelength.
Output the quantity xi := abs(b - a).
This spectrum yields 0.021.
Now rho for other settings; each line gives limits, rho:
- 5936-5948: 5936.64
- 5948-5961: 5951.69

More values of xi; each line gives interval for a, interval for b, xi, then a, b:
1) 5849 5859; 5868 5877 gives 0.047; -0.022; 0.025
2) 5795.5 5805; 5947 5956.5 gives 0.005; -0.001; 0.004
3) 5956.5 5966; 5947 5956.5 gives 0.008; 0.012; 0.004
